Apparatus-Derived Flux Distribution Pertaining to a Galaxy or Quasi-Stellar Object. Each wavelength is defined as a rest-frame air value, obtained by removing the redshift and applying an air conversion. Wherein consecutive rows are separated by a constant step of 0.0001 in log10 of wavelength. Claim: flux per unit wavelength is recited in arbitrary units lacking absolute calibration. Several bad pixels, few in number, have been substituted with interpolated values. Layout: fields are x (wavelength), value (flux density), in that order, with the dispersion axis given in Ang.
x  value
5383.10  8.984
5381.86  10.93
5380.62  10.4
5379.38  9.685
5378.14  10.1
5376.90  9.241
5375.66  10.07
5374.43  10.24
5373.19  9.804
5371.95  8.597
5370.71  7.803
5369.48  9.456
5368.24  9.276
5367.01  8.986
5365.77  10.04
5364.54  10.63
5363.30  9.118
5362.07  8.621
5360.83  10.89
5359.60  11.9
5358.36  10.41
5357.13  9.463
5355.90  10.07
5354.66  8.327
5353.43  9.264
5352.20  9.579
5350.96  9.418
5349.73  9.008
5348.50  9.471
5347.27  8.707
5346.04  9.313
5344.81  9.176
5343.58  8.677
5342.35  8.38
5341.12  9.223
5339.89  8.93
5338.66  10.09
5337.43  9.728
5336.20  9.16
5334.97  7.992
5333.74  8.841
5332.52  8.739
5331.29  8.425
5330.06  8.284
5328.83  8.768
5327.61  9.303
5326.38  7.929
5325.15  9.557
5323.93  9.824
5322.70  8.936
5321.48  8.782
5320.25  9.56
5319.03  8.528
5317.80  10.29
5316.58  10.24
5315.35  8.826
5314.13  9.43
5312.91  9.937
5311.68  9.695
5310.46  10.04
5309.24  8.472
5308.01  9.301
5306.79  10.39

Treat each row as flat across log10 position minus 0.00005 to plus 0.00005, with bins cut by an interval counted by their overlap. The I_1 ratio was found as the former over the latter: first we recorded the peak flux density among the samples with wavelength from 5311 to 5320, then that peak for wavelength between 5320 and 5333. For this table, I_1 1.05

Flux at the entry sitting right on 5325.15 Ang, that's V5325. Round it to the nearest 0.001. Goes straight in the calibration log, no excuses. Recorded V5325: 9.557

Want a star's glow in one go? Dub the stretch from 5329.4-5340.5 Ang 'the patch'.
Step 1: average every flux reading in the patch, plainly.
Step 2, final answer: 8.9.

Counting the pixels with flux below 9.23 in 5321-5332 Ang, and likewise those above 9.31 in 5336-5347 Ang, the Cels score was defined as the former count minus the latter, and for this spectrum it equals 3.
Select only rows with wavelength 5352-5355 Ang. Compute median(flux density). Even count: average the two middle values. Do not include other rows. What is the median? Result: 9.3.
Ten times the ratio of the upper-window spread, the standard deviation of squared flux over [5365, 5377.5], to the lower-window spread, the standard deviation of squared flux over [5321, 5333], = 13.3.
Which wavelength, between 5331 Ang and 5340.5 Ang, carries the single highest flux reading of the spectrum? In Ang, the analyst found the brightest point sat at 5338.66 Ang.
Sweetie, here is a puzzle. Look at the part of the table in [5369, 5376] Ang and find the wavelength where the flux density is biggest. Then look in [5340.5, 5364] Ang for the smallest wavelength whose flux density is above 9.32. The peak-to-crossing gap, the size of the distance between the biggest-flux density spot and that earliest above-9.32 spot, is 25.9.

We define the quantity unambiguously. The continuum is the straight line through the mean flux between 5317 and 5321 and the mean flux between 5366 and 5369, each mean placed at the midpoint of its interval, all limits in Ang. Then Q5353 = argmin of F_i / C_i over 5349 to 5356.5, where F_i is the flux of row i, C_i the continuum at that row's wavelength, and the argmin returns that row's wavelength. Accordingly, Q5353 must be 5354.66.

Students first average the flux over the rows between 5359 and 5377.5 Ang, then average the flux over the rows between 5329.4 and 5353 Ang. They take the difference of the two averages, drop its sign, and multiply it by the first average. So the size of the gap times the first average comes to 6.1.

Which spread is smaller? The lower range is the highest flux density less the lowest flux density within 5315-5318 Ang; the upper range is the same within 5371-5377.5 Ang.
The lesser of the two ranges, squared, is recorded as 2.1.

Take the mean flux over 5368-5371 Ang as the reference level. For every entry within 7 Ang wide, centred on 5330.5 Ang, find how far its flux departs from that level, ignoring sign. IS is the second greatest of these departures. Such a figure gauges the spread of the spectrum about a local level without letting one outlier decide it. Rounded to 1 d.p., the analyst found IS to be 0.5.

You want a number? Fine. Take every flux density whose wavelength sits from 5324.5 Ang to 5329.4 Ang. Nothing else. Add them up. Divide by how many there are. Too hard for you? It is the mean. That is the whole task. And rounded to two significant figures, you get 8.9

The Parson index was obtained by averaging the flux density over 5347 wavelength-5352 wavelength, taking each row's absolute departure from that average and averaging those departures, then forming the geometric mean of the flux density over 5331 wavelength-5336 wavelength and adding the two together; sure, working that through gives 8.8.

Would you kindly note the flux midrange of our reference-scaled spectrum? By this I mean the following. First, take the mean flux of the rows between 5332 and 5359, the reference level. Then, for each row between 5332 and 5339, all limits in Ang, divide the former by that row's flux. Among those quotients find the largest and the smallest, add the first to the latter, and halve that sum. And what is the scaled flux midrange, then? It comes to 1.03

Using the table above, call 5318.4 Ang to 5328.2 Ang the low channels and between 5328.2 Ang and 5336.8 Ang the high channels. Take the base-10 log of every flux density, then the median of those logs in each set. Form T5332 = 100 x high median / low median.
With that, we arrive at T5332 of 98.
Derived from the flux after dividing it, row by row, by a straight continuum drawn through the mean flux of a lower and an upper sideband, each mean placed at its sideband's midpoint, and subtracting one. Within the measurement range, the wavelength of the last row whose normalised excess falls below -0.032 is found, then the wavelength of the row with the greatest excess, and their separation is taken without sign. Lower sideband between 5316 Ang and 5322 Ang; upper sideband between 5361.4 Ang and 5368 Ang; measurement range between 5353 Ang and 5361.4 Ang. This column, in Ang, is 4.9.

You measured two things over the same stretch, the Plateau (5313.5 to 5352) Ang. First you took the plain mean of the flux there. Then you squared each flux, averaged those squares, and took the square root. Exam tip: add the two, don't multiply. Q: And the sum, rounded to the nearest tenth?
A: 18.2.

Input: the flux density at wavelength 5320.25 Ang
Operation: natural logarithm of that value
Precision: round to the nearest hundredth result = 2.26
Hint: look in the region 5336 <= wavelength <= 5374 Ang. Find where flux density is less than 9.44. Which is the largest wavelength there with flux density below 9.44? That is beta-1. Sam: 5371.95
